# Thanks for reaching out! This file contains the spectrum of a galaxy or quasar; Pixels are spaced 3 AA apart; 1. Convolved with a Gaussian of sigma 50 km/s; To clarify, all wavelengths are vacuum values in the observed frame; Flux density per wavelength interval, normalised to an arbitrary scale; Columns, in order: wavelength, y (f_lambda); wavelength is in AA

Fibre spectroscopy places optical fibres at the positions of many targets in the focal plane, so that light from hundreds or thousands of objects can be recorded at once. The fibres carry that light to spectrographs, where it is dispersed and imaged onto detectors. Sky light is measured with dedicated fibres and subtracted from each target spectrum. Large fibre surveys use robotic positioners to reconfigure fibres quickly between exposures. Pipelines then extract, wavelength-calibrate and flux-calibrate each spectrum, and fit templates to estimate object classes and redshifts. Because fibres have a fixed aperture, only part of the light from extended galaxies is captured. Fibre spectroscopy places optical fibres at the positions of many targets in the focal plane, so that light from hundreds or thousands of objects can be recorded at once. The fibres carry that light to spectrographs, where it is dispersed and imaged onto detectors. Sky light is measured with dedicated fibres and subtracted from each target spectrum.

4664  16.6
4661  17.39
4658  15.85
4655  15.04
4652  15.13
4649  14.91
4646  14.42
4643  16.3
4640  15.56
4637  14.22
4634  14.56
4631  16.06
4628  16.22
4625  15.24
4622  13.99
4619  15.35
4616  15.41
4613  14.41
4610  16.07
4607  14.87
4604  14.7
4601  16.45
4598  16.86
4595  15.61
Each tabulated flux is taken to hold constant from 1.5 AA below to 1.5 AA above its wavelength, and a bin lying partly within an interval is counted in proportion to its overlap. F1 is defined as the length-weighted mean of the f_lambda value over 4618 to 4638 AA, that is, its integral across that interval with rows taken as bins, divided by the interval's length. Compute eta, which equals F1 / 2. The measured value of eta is 7.55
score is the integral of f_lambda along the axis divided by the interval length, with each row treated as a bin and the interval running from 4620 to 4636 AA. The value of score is 15.2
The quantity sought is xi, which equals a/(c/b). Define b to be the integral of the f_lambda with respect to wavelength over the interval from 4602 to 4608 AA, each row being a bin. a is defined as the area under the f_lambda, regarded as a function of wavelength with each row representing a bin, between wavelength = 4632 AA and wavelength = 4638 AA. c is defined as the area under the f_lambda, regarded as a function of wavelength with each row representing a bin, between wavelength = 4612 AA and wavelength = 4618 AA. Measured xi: 86.8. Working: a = 87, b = 89.5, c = 89.9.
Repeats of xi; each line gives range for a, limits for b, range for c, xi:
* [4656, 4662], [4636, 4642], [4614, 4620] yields 97.0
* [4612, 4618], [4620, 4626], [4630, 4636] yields 86.8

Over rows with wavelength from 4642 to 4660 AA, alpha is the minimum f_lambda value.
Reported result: 14.42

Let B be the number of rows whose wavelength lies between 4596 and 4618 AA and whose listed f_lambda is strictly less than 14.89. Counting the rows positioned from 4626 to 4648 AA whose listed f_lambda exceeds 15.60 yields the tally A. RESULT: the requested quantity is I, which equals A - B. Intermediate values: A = 3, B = 3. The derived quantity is 0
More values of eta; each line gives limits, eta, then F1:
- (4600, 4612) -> 7.72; 15.4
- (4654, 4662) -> 8.04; 16.1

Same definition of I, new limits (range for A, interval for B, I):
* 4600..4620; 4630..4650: -1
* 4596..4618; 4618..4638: 0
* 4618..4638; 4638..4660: 1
